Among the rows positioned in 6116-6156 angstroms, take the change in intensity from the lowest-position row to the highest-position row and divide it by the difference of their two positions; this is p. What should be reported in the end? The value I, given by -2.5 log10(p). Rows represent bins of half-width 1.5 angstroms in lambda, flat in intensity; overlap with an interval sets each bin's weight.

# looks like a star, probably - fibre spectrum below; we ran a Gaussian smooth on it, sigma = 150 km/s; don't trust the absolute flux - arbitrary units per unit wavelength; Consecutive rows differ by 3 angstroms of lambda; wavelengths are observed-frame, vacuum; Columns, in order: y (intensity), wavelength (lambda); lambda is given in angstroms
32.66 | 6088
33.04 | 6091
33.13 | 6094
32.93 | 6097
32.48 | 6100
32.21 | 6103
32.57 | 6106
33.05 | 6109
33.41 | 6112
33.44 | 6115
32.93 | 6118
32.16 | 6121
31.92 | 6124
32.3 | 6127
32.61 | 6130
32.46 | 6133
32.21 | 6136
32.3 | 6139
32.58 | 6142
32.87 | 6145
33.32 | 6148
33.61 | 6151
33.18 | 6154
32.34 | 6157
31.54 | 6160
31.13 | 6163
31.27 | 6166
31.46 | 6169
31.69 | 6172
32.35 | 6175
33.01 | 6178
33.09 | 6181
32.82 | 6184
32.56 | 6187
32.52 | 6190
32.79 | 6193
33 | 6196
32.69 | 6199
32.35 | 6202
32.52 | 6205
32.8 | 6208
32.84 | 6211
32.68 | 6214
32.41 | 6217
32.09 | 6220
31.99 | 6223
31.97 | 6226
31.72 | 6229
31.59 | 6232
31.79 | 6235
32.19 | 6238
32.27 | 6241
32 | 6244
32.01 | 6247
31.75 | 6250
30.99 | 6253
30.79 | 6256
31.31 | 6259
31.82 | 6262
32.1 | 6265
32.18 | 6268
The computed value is 5.4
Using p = 0.0069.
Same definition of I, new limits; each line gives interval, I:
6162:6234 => 5.4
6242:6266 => 5.8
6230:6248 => 3.9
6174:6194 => 4.0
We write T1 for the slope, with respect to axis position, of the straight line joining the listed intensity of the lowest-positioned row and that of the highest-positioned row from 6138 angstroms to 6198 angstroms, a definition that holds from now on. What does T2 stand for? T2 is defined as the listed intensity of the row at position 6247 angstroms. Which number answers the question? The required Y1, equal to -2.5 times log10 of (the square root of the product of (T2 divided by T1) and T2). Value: -6.15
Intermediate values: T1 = 0.0123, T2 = 32.01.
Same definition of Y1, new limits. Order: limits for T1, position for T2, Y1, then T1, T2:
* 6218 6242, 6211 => -6.37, 0.0086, 32.84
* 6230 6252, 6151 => -6.38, 0.0089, 33.61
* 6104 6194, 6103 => -7.02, 0.0025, 32.21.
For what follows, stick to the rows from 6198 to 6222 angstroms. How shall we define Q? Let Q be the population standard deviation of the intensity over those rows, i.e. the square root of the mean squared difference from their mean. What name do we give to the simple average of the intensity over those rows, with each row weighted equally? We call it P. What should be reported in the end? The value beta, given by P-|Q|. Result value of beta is 32.3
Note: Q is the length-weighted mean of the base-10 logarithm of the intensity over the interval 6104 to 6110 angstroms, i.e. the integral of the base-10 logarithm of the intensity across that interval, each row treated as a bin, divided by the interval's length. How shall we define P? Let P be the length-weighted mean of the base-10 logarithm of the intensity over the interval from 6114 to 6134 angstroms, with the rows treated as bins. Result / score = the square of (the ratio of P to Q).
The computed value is 1.00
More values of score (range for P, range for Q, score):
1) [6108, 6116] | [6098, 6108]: 1.01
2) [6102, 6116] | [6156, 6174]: 1.02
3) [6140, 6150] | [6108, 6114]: 0.99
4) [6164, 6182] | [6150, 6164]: 1.00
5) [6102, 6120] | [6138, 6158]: 1.00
